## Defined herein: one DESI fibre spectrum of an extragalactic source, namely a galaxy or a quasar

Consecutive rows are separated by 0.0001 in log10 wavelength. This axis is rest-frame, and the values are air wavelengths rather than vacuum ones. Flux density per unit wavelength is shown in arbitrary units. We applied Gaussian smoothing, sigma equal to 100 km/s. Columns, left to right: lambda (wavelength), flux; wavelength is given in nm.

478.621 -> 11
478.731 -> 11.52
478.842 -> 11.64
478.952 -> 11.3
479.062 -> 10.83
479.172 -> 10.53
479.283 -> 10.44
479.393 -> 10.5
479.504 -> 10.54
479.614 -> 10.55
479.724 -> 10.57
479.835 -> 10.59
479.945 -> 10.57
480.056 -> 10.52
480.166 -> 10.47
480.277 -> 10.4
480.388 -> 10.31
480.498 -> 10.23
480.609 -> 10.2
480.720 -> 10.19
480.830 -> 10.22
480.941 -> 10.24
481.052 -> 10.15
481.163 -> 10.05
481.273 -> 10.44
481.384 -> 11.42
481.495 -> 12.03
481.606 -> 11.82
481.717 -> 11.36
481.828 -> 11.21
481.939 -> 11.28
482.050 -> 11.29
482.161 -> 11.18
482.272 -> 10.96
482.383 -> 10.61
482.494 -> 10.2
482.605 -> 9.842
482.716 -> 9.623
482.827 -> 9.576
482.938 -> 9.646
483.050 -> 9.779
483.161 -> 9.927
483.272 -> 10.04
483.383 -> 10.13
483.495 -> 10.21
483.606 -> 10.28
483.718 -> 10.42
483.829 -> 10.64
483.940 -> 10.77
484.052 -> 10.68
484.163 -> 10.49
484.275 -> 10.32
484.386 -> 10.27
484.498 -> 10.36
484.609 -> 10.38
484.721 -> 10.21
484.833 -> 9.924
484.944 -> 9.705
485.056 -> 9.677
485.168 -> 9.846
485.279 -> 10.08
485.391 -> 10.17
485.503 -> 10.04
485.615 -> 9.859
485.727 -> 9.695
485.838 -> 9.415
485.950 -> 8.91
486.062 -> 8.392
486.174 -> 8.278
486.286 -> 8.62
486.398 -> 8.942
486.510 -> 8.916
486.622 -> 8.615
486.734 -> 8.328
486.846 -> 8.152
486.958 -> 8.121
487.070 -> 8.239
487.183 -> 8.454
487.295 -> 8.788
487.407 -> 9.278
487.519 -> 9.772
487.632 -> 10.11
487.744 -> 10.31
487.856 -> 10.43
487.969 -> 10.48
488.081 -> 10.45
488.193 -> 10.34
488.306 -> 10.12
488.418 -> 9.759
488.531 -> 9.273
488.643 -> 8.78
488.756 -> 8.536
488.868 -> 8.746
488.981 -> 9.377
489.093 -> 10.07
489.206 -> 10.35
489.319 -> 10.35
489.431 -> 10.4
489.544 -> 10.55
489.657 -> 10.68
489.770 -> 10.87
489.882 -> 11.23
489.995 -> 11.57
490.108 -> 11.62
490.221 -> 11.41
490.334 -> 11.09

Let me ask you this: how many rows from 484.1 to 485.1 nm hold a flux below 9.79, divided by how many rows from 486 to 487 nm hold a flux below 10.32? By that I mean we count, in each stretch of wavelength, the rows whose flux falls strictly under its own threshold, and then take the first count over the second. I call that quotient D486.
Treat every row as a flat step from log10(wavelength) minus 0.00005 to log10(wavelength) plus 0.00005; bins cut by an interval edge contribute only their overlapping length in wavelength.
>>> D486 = 0.22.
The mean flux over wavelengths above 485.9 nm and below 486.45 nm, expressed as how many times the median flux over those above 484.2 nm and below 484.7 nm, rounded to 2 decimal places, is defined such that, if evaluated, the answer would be 0.83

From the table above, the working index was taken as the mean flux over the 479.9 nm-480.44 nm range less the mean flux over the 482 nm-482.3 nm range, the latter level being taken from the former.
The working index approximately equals -0.7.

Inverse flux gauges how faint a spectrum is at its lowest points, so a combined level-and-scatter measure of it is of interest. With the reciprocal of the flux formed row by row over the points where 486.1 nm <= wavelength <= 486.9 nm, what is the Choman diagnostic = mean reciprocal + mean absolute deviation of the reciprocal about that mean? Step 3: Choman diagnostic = 0.121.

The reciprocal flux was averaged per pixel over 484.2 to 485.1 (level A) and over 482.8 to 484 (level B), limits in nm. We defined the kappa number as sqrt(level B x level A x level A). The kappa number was 0.0311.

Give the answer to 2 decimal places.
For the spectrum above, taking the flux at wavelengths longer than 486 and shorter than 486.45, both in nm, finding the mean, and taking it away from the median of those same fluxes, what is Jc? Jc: -0.05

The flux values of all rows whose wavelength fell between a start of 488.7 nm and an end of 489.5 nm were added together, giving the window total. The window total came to 68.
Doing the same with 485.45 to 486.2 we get 65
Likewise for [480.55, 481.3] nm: 71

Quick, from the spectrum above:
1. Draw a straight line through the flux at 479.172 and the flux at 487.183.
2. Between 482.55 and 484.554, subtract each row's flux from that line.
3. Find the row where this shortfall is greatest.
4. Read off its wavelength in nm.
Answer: 482.827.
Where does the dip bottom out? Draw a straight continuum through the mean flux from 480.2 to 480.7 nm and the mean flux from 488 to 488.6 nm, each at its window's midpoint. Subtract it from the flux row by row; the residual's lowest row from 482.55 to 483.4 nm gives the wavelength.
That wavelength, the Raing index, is 482.827 nm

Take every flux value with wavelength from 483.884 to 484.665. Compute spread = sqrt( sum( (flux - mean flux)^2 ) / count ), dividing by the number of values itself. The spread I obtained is 0.2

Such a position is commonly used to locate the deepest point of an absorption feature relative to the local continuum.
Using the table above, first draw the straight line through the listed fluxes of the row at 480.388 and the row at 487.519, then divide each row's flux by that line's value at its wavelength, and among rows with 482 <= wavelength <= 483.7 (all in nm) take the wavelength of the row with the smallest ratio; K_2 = 482.827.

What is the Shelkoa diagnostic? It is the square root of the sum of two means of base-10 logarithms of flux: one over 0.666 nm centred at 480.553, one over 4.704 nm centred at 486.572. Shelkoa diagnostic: 1.41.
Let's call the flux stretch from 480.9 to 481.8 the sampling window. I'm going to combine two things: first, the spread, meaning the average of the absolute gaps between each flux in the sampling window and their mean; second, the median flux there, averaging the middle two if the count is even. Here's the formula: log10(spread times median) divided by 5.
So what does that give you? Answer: 0.18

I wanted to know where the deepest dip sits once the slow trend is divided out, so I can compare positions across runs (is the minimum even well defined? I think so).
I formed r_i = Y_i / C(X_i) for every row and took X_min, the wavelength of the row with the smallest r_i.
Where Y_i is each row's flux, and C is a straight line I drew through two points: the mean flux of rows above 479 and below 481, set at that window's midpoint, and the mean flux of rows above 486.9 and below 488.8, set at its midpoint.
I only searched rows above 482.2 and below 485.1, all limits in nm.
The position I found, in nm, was 482.827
